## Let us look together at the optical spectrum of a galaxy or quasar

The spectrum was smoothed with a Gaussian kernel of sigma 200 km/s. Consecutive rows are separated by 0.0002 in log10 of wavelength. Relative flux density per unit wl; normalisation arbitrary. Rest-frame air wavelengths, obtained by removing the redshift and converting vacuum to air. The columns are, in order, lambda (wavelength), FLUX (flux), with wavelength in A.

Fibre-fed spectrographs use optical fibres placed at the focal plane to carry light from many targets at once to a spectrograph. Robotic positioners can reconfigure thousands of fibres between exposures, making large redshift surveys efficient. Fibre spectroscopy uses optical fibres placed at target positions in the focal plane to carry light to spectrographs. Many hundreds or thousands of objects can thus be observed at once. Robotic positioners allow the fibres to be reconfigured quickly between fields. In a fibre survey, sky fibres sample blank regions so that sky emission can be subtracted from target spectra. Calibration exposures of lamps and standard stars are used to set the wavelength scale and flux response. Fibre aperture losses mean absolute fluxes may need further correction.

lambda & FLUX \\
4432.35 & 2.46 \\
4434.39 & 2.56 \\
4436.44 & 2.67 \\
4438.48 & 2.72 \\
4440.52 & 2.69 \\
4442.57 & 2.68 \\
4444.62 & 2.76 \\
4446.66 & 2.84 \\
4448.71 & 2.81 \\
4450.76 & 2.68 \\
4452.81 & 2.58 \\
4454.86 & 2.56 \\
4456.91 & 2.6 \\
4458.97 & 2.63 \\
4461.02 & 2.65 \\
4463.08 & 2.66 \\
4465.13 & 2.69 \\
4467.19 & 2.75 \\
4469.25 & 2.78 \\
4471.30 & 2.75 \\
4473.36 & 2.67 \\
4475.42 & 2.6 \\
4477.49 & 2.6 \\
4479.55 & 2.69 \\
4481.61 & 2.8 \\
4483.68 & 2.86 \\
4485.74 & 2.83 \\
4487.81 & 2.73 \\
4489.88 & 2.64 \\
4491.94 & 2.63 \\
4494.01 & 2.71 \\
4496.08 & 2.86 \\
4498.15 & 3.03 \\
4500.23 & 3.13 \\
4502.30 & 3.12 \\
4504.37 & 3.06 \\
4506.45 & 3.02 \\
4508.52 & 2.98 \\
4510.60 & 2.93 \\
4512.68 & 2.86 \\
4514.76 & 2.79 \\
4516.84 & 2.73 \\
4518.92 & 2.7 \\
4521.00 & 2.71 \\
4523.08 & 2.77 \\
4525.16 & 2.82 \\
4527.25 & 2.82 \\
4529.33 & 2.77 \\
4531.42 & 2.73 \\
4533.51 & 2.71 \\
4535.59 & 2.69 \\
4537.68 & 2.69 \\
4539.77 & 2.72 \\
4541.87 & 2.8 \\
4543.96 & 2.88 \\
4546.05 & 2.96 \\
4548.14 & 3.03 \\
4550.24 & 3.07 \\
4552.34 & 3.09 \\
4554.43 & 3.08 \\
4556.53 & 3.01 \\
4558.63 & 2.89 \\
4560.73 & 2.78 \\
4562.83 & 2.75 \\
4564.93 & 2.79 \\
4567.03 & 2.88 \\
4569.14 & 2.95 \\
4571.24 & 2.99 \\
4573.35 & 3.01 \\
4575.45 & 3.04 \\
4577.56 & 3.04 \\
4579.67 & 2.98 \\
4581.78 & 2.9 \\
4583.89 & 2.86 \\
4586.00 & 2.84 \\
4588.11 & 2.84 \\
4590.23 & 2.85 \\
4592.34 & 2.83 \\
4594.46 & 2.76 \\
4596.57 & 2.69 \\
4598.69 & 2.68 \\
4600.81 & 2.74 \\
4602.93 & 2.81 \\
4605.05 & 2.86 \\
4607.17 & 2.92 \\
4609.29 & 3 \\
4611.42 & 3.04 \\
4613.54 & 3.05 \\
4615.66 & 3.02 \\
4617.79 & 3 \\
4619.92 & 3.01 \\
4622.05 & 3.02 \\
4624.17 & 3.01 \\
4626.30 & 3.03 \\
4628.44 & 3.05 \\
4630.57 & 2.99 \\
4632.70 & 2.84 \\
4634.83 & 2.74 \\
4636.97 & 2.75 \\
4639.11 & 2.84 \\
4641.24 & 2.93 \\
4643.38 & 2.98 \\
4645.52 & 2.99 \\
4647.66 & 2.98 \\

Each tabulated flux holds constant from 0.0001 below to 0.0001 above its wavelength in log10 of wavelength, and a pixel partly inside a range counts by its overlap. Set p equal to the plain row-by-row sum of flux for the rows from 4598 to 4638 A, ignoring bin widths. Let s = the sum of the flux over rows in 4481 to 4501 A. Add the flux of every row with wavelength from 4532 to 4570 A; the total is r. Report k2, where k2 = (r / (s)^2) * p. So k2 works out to 3.6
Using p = 56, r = 52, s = 28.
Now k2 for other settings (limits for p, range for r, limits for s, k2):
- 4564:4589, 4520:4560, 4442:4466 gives 1.8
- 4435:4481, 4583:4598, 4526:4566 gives 0.4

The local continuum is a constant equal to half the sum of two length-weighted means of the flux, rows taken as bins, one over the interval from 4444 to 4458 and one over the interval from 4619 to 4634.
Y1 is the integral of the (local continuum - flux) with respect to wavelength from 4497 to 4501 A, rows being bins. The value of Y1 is -0.9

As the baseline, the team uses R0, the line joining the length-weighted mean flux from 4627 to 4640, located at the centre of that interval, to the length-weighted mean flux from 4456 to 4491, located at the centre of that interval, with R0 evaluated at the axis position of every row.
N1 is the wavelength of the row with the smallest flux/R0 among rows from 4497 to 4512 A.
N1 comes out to 4510.60 A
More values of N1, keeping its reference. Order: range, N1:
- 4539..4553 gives 4539.77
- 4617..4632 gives 4630.57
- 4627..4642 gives 4634.83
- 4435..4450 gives 4436.44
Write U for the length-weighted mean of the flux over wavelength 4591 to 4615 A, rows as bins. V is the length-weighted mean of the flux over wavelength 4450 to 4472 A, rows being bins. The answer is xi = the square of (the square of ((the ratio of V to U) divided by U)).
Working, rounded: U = 2.86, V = 2.67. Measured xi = 0.0114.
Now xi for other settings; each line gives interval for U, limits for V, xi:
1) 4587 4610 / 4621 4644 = 0.0186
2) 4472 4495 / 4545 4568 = 0.0260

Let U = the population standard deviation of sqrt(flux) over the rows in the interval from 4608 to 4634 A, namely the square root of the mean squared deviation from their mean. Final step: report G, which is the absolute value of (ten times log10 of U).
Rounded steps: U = 0.015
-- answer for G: 18.1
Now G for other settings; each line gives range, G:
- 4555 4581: 15.3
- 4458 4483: 17.1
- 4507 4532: 16.1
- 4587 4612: 15.0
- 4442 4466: 16.0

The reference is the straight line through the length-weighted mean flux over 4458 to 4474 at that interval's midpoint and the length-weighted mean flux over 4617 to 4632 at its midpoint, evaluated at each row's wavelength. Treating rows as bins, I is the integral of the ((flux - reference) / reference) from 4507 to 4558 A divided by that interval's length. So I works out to 0.007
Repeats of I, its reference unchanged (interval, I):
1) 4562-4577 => 0.006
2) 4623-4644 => -0.038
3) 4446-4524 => 0.014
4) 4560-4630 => -0.014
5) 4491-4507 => 0.065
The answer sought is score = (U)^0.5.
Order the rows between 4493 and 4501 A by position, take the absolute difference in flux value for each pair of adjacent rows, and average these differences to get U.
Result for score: 0.37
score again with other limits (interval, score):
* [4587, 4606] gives 0.21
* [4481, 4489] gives 0.25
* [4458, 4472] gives 0.17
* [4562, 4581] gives 0.21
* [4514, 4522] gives 0.18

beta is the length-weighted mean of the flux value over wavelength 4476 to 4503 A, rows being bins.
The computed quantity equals 2.81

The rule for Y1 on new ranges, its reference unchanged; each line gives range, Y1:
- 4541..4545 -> 0.0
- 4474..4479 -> 1.1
